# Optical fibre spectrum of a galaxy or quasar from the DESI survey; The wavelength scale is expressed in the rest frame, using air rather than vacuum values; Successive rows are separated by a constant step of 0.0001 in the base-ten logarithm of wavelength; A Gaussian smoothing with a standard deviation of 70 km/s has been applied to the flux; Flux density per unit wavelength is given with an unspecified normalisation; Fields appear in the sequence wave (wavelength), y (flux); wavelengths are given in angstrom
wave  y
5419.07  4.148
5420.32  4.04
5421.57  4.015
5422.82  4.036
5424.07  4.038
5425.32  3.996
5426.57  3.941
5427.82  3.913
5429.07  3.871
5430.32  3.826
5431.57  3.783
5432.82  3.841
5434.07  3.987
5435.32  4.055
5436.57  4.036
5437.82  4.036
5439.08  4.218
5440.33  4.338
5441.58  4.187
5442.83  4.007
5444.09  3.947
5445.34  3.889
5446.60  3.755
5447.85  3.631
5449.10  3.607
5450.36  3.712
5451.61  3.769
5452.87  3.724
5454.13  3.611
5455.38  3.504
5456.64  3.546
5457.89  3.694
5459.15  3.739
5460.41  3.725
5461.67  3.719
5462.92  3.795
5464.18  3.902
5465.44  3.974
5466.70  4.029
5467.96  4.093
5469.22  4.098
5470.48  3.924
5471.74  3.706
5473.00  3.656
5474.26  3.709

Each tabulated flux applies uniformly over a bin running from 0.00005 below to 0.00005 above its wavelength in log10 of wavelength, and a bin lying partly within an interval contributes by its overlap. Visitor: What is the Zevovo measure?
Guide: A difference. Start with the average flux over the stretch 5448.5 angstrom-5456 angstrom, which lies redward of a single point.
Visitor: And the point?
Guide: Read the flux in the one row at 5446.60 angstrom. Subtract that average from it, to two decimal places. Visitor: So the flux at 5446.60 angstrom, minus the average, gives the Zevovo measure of 0.10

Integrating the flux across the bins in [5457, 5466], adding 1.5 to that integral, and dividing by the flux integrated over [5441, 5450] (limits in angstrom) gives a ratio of 1.03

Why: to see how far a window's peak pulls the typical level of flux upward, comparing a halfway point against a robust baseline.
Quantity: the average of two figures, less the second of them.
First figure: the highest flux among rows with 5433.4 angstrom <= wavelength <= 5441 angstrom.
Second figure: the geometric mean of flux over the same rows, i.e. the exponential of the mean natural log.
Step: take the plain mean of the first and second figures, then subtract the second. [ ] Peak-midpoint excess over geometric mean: 0.11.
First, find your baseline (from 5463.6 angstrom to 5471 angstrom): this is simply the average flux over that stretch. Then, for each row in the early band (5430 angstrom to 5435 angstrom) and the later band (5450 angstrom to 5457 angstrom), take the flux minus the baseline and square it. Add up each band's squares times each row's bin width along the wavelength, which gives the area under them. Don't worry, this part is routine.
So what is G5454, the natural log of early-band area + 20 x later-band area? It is 3.0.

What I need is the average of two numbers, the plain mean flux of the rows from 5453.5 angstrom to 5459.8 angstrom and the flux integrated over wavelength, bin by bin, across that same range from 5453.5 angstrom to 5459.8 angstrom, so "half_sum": 13.2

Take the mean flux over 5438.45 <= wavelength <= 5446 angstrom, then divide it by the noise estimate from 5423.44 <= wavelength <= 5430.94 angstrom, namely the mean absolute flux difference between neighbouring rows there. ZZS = 97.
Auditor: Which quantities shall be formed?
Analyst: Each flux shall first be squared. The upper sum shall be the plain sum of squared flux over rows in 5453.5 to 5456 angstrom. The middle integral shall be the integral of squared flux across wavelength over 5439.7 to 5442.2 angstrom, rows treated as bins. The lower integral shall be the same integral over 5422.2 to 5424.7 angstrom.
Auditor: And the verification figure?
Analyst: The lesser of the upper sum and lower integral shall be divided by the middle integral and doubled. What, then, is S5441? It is 1.11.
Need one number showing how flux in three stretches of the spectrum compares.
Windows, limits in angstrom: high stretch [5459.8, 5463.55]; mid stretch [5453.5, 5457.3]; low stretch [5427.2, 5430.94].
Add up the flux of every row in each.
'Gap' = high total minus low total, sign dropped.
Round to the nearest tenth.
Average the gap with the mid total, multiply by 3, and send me 16.5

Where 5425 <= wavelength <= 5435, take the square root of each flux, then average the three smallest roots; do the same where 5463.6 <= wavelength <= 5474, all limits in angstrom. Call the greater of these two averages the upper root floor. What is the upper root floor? 1.95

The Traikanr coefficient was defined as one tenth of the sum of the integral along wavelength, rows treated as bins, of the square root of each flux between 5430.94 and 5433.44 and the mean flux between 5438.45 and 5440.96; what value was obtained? 0.92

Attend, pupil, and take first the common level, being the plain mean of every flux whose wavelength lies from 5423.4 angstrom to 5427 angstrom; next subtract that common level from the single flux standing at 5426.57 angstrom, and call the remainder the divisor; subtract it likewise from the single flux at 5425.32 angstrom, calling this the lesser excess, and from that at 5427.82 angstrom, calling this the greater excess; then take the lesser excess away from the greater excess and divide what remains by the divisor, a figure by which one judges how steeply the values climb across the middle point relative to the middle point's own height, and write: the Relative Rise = 1.6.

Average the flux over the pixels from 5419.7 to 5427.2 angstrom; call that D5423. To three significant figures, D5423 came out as 4.01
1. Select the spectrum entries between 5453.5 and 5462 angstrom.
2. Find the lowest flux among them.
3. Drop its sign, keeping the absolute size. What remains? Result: 3.50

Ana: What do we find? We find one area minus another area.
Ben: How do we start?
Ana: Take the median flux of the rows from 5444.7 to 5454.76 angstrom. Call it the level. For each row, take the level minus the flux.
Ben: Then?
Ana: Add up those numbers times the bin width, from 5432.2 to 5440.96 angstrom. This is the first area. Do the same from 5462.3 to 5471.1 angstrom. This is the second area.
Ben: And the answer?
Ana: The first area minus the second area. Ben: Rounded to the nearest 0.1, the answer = -0.9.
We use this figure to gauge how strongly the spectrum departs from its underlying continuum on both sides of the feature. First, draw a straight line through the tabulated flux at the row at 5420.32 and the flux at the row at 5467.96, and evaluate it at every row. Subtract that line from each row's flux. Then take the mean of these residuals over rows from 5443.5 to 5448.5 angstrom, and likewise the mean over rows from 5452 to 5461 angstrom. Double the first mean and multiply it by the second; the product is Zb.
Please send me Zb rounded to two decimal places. 0.23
